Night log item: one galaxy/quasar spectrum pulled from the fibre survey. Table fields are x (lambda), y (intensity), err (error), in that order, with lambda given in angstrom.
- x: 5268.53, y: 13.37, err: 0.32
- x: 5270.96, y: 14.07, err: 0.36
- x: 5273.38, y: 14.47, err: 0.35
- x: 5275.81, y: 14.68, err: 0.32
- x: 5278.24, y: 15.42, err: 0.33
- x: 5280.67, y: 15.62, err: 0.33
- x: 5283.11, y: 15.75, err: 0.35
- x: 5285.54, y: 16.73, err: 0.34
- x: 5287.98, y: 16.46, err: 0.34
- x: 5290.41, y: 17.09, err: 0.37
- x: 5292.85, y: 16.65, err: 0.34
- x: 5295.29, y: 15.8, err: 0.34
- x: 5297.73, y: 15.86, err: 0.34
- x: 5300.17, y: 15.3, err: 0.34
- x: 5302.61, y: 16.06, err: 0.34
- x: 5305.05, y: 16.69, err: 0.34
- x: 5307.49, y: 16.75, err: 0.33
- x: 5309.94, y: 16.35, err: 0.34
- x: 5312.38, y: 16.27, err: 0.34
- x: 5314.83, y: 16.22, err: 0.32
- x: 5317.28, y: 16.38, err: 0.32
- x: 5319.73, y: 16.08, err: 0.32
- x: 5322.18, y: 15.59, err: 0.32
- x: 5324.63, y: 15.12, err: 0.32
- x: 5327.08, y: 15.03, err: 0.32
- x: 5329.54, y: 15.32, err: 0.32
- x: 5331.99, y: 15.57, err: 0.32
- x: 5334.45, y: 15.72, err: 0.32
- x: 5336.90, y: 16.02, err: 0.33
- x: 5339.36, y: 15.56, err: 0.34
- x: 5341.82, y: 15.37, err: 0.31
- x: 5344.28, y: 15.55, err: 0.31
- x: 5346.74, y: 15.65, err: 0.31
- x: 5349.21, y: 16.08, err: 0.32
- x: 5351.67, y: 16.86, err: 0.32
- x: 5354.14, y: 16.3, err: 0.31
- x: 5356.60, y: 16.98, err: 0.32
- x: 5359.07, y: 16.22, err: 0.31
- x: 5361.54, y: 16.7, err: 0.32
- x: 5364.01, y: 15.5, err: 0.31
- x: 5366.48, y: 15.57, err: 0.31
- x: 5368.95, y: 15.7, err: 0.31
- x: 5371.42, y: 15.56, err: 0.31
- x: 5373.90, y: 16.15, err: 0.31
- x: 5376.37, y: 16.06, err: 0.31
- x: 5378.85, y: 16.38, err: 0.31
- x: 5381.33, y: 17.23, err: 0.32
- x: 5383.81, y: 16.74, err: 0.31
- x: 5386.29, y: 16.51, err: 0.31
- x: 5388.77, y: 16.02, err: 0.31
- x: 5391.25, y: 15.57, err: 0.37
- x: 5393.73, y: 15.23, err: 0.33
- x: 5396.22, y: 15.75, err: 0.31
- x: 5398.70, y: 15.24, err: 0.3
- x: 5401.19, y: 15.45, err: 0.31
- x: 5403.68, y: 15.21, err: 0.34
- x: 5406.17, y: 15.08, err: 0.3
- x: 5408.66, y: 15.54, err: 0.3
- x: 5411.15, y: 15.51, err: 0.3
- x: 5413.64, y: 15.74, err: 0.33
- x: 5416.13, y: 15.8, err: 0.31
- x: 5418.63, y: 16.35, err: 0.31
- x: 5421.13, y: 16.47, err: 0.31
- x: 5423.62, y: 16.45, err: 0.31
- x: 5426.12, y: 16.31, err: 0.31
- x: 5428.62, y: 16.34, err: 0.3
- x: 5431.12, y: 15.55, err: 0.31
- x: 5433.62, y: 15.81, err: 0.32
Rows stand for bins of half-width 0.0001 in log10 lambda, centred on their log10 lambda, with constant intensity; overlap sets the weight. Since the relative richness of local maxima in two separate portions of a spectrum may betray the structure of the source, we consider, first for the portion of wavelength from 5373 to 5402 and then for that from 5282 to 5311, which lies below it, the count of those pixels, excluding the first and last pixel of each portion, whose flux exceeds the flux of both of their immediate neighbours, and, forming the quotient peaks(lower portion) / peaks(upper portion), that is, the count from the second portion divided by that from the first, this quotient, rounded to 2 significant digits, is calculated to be 2.0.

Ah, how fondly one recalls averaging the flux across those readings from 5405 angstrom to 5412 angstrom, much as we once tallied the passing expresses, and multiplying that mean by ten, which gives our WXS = 154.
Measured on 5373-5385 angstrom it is 165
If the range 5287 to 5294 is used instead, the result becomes 167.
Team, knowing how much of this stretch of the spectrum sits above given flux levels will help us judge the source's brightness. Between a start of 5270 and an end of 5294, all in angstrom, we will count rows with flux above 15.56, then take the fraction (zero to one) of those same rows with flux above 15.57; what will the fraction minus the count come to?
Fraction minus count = -5.4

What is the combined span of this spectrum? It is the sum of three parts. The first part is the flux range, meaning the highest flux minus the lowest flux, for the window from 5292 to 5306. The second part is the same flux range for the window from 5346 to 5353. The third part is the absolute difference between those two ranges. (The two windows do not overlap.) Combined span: 2.8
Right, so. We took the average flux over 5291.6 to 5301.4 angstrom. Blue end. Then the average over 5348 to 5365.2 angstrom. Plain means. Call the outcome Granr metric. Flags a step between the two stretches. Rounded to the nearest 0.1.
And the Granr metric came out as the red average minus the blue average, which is 0.5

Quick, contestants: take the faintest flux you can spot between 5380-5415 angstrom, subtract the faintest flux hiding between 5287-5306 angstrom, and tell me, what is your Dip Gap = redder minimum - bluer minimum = -0.2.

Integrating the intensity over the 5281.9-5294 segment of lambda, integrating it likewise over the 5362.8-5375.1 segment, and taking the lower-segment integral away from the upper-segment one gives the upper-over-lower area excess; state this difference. -7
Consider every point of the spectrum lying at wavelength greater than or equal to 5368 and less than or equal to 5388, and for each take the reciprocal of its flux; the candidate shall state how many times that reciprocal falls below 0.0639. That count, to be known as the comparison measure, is 7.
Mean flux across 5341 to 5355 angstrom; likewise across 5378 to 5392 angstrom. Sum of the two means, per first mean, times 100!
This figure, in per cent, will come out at 203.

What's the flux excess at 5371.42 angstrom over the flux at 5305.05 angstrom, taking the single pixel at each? -1.1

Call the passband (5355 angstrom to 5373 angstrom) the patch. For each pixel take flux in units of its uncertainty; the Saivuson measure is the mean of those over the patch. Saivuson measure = 51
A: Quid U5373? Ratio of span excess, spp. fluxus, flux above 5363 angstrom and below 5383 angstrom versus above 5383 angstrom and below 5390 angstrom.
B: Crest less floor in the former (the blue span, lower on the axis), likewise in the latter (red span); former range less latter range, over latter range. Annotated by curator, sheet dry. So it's 1.4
